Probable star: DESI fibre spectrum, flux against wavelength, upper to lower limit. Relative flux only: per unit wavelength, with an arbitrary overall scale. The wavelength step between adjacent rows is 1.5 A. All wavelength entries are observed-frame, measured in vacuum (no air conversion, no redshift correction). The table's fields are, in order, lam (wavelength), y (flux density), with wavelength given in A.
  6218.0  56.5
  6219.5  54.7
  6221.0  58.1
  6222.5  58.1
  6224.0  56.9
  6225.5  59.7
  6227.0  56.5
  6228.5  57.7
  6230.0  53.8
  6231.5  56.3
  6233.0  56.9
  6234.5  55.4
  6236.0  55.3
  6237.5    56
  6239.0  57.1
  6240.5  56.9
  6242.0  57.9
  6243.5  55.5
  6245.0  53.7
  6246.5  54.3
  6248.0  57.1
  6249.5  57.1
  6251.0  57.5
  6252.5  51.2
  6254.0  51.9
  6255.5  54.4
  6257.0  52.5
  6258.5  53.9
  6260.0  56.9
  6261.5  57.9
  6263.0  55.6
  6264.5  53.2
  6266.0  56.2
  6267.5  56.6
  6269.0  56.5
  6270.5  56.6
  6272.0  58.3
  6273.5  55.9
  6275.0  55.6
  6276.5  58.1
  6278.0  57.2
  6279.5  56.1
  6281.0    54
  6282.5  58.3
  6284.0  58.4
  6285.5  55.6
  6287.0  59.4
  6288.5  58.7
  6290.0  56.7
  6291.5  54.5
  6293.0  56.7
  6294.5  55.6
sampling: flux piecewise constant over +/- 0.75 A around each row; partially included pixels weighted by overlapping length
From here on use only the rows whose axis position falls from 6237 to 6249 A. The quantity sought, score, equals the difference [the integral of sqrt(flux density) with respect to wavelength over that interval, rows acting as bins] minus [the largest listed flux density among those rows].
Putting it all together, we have 32.0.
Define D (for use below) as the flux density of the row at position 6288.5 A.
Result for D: 58.7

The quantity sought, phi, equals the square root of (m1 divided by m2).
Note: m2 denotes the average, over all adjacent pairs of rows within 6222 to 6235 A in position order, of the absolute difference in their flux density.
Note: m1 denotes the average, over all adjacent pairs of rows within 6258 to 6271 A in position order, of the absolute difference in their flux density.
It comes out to 0.85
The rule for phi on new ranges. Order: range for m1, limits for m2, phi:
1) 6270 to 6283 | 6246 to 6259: 0.98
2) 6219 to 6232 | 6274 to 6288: 1.02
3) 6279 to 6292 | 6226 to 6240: 1.25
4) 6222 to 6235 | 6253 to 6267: 0.98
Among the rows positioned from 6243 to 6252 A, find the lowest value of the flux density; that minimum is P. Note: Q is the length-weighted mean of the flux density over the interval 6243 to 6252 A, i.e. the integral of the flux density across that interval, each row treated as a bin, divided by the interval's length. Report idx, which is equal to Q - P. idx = 2.0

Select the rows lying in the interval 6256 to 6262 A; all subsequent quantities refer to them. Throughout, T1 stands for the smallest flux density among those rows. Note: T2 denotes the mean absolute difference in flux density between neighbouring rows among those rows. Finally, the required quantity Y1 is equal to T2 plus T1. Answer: 54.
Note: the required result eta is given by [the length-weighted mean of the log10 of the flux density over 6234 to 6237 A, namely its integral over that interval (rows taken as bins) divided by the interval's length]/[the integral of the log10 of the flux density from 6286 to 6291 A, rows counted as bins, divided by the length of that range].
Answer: 0.99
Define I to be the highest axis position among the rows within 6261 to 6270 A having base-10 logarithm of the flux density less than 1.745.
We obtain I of 6264.5 A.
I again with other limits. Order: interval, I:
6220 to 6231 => 6230.0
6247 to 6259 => 6258.5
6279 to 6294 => 6291.5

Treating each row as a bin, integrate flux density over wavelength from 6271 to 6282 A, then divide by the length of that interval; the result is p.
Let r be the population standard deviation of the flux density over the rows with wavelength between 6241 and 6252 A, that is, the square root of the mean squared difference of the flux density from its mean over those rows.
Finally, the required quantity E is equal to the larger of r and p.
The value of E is 56.5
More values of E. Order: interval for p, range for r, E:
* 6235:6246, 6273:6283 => 56.0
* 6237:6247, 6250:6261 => 56.0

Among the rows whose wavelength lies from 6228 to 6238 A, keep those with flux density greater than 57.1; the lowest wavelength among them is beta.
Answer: 6228.5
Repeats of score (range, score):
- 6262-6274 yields 31.6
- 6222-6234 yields 30.8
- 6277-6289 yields 31.3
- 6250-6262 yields 30.7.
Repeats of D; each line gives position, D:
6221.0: 58.1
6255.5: 54.4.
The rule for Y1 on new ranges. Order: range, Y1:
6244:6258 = 53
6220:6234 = 56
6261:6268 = 55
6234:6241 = 56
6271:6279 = 57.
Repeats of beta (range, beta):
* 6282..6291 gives 6282.5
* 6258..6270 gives 6261.5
